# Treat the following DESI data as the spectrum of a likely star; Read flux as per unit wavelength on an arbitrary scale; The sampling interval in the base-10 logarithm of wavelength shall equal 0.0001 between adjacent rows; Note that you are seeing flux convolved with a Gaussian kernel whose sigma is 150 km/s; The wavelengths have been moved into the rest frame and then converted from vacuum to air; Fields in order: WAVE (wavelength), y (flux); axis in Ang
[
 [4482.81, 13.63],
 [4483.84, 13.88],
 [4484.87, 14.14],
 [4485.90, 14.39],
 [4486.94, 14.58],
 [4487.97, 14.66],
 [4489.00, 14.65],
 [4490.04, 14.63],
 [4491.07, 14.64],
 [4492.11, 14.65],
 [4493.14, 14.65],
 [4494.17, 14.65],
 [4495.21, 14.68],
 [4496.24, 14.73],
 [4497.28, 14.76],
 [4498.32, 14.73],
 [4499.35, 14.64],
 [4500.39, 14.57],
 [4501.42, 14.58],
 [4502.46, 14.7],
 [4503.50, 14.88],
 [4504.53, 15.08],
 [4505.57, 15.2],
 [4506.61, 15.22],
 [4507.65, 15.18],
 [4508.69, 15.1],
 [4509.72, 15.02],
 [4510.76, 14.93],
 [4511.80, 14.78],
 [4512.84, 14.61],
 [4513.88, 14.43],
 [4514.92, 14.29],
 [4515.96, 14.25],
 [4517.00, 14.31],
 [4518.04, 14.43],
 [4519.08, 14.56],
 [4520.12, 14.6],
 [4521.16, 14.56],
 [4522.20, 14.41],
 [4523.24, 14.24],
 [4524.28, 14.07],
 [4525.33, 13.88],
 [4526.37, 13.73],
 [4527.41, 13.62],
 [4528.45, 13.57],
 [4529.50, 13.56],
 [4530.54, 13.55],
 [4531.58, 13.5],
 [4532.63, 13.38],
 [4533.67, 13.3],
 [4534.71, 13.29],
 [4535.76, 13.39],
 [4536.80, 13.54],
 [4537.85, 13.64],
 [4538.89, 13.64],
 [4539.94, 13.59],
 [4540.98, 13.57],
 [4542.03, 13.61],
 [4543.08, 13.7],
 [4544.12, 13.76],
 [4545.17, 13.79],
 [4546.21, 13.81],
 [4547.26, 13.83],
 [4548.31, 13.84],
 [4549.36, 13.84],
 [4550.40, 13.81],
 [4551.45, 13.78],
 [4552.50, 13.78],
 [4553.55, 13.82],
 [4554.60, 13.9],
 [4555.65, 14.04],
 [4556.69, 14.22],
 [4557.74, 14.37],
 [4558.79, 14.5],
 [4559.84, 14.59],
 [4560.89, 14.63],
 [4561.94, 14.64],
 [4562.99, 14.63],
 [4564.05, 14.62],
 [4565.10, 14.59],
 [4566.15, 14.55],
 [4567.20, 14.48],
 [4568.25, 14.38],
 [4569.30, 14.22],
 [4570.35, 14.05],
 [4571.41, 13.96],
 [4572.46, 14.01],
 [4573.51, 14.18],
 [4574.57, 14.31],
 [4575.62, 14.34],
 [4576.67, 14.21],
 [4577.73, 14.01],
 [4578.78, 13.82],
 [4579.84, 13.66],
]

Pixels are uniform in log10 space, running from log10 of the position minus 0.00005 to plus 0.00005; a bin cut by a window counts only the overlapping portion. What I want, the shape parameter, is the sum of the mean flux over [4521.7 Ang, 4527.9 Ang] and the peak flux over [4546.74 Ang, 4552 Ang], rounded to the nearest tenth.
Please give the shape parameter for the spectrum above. 27.8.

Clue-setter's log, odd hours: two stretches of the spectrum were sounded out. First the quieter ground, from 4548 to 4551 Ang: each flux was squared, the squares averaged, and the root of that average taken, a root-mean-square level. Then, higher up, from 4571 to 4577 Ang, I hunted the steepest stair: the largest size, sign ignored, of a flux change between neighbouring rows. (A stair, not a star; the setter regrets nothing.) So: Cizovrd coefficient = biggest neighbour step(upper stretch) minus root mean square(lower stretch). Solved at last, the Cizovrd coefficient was -13.7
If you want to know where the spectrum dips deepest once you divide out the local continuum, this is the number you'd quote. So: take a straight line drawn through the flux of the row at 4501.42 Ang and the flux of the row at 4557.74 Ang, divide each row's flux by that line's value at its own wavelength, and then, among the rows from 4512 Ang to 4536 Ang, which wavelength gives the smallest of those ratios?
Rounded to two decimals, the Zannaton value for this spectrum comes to 4534.71 Ang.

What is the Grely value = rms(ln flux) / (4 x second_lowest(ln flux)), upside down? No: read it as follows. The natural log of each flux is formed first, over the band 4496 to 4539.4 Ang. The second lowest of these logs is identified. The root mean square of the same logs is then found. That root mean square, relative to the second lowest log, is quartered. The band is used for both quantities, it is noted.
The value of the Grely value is 0.2569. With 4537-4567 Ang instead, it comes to 0.2531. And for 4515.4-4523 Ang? 0.2509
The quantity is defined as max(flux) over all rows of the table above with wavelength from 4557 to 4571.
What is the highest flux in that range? 14.64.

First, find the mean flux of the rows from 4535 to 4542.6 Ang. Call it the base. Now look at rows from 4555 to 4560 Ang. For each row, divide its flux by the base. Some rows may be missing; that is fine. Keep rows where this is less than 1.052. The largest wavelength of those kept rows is 4556.69 Ang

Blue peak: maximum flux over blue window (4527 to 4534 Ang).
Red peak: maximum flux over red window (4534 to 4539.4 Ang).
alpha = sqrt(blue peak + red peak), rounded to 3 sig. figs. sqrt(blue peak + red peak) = 5.22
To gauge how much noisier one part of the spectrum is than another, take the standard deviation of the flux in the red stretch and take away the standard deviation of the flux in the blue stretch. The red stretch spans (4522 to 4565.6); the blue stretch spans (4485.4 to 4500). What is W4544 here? 0.32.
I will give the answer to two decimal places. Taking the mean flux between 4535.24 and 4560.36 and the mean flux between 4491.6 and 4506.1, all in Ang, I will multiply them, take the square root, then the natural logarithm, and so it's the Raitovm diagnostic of 2.66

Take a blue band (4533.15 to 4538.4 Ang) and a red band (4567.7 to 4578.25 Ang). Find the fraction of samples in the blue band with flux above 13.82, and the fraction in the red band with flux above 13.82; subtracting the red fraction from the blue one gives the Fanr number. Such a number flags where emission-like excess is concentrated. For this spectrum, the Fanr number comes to -1.0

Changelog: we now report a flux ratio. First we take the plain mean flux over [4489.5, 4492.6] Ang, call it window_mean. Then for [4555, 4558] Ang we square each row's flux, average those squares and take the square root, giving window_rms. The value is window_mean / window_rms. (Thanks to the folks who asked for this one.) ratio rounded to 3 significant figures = 1.03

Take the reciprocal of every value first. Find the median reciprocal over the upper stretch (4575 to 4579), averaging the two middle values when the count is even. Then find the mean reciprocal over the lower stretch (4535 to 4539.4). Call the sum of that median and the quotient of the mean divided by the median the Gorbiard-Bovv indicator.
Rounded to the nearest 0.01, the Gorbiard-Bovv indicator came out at 1.11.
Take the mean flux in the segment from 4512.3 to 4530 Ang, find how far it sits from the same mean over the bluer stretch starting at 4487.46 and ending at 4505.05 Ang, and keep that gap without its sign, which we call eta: 0.52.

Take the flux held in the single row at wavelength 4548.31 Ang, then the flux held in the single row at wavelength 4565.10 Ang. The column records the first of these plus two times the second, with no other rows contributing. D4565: 43.0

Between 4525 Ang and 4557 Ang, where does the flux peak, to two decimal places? 4556.69 Ang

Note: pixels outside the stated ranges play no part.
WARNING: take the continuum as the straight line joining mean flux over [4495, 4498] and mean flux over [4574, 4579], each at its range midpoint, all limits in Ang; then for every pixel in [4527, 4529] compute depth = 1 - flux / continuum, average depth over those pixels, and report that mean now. 0.062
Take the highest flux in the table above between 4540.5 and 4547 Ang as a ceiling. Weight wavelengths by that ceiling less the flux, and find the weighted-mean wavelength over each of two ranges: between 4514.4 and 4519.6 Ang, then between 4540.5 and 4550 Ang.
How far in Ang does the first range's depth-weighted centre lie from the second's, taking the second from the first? -23.9 Ang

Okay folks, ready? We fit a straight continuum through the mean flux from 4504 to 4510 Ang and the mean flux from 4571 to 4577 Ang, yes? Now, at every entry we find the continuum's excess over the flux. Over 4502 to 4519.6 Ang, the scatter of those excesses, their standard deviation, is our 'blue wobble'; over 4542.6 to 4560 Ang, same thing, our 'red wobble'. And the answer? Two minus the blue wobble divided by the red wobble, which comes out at 1.2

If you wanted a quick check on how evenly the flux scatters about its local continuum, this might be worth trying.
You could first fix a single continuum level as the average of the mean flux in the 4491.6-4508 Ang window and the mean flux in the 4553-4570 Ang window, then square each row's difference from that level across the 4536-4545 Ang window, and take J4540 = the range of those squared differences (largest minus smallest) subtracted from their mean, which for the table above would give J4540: 0.52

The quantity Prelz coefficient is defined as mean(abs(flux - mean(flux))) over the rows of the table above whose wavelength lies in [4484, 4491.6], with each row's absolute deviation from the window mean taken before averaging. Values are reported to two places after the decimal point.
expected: 0.15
